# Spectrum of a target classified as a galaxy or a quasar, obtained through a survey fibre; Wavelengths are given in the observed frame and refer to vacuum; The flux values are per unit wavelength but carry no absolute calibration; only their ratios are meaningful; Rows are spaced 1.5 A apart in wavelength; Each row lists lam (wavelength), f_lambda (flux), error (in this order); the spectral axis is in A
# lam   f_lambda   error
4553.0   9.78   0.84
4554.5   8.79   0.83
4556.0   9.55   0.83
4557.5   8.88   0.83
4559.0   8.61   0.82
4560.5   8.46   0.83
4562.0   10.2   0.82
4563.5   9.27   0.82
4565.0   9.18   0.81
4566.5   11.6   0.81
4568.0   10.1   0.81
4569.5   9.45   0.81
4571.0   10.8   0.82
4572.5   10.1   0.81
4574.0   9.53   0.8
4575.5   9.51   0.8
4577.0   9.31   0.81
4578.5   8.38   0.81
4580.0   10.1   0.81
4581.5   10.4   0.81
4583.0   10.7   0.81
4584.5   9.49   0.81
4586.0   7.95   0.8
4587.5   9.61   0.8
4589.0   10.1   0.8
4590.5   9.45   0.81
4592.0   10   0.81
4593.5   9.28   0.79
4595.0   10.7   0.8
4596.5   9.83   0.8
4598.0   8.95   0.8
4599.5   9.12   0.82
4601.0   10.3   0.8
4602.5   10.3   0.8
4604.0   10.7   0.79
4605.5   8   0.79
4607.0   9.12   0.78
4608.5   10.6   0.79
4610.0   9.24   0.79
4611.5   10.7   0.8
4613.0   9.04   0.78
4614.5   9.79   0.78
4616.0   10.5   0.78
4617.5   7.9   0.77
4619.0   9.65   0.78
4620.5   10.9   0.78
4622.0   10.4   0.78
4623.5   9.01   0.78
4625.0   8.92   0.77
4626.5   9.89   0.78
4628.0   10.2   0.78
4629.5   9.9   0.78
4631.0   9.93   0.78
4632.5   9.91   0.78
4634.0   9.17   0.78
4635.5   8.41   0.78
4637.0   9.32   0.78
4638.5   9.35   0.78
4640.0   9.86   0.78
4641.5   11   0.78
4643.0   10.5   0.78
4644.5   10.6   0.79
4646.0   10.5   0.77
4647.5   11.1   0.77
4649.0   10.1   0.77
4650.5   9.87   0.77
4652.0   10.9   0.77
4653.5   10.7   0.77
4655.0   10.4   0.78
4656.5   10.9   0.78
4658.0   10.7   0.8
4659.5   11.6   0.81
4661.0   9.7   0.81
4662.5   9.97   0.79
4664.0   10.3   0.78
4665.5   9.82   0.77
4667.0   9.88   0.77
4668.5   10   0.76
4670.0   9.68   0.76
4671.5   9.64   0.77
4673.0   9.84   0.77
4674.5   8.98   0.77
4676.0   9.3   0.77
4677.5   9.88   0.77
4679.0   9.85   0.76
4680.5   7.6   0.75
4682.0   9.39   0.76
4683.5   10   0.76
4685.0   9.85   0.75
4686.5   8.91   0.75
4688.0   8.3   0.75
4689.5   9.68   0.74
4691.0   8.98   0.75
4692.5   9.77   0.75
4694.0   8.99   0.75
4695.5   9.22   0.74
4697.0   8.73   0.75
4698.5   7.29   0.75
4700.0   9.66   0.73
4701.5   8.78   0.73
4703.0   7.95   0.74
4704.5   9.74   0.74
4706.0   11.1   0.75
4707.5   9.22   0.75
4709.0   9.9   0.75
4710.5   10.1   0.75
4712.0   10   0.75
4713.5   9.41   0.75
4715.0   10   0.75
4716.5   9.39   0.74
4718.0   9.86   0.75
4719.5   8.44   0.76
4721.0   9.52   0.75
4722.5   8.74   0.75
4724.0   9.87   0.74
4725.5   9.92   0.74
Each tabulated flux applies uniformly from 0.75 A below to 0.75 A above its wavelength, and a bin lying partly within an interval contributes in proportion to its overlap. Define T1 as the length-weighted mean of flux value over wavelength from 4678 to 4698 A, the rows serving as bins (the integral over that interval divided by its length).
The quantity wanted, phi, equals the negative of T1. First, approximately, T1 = 9.2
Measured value -9.2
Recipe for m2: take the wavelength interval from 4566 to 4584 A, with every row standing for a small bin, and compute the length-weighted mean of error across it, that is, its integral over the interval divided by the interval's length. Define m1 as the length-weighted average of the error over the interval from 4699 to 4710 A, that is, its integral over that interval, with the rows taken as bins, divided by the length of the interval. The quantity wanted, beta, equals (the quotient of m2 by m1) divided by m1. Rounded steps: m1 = 0.742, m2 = 0.809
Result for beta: 1.47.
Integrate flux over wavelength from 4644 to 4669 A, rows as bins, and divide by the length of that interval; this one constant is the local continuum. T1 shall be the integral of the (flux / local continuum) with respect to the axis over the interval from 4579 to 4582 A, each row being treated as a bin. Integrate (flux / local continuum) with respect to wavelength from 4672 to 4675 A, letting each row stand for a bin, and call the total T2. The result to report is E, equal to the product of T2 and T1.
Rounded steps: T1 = 2.90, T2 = 2.73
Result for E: 7.92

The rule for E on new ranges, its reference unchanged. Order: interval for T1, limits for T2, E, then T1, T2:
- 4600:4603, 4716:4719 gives 8.08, 2.94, 2.75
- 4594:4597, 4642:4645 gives 8.97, 2.94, 3.05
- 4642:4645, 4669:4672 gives 8.51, 3.05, 2.79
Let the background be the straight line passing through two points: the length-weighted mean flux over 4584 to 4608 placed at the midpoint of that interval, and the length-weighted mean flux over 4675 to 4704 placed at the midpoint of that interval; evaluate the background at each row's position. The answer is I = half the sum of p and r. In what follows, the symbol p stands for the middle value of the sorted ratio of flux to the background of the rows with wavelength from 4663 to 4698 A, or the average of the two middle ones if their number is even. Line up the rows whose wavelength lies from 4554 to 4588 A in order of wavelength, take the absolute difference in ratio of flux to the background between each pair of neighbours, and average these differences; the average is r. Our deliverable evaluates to 0.574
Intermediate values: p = 1.06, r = 0.092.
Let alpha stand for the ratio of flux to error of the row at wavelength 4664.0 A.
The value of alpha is 13.21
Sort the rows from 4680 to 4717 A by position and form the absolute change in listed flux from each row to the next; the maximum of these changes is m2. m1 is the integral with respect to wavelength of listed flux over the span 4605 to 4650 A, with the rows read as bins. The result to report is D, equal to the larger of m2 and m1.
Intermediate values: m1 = 441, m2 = 2.37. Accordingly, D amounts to 441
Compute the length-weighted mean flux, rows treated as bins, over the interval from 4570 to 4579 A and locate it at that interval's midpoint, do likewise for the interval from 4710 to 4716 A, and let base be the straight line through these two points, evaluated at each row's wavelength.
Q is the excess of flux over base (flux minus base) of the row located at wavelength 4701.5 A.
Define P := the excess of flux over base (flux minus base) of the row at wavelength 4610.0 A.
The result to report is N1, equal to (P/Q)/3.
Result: 0.1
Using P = -0.4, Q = -1.1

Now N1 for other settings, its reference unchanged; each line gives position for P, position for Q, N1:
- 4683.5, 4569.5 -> -0.4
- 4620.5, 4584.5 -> -2.5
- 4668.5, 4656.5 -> 0.1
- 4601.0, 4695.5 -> -0.3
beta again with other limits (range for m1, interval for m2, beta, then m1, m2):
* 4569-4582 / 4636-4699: 1.17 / 0.809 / 0.769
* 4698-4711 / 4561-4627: 1.45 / 0.743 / 0.798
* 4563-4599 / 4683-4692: 1.15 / 0.807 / 0.750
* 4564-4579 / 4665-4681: 1.17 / 0.809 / 0.766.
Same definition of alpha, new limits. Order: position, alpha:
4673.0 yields 12.78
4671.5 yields 12.52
